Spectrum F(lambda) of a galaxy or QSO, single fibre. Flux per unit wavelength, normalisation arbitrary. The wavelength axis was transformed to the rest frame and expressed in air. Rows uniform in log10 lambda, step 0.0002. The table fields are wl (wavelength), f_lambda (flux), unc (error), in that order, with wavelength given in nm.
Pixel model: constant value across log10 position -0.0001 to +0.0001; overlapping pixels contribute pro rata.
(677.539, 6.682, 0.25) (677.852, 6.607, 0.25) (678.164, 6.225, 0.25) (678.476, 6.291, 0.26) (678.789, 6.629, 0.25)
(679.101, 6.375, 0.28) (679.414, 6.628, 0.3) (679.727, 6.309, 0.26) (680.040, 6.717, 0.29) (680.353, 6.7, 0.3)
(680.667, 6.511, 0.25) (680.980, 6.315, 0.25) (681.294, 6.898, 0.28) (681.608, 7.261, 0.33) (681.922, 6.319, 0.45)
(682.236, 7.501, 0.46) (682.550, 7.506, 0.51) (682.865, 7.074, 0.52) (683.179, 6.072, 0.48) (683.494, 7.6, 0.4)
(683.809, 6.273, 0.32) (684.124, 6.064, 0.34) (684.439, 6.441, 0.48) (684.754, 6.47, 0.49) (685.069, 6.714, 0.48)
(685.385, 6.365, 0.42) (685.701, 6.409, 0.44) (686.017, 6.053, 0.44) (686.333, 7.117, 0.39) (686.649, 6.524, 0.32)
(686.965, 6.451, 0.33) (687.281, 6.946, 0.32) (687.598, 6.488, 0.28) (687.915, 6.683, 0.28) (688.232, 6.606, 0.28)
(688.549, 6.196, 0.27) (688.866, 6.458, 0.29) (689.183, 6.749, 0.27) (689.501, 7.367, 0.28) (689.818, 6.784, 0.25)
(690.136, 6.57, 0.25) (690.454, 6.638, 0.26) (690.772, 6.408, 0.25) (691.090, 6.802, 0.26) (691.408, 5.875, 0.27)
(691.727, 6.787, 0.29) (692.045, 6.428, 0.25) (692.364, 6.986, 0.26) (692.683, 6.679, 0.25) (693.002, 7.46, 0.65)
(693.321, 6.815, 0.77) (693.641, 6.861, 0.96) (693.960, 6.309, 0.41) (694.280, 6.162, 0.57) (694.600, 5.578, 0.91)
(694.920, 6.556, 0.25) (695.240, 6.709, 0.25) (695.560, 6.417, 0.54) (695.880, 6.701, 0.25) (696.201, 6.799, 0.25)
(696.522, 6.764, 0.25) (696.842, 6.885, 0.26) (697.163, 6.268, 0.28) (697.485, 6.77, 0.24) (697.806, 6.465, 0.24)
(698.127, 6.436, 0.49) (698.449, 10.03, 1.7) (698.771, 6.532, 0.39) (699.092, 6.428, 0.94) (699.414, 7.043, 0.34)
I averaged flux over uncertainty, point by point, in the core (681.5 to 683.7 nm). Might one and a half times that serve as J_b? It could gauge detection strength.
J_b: 24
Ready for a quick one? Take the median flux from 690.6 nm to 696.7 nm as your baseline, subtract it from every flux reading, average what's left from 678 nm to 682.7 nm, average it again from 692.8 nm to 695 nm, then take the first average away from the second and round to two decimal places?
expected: -0.14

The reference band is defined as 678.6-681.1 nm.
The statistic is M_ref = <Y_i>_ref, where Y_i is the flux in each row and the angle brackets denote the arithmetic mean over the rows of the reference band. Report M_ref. 6.52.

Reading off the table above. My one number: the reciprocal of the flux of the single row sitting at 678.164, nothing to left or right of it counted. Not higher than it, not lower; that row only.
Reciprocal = 0.161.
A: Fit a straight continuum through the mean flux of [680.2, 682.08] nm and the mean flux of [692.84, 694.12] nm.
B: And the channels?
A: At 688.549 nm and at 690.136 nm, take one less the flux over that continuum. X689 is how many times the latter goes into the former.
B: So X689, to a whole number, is 2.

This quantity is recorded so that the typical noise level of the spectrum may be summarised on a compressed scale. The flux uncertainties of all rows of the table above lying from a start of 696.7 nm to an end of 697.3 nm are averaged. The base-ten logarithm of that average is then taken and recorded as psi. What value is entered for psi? -0.57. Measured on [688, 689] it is -0.55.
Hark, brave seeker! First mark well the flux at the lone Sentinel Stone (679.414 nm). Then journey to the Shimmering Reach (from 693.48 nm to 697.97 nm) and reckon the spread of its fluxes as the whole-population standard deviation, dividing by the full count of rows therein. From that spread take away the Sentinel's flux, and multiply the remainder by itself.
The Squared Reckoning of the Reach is 39.5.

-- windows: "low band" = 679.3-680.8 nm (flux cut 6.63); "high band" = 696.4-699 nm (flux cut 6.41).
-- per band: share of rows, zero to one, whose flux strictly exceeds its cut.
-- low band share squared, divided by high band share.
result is 0.18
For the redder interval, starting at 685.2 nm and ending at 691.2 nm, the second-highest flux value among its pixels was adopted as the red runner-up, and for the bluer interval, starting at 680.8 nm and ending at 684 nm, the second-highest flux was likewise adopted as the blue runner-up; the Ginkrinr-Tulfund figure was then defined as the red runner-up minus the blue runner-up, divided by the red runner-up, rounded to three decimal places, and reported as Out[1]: -0.055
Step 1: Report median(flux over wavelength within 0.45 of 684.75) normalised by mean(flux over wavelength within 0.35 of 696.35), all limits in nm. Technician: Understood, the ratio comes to 0.95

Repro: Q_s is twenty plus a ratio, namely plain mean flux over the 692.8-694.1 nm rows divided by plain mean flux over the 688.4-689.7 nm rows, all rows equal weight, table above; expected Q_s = 21.0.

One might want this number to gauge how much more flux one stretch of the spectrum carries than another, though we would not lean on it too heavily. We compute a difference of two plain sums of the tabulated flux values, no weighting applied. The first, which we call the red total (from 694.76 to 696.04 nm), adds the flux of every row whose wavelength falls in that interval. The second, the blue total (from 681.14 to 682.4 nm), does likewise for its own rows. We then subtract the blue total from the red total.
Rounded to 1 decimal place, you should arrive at -1.6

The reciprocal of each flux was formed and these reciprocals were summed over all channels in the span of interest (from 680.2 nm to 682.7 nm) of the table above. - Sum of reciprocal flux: 1.17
